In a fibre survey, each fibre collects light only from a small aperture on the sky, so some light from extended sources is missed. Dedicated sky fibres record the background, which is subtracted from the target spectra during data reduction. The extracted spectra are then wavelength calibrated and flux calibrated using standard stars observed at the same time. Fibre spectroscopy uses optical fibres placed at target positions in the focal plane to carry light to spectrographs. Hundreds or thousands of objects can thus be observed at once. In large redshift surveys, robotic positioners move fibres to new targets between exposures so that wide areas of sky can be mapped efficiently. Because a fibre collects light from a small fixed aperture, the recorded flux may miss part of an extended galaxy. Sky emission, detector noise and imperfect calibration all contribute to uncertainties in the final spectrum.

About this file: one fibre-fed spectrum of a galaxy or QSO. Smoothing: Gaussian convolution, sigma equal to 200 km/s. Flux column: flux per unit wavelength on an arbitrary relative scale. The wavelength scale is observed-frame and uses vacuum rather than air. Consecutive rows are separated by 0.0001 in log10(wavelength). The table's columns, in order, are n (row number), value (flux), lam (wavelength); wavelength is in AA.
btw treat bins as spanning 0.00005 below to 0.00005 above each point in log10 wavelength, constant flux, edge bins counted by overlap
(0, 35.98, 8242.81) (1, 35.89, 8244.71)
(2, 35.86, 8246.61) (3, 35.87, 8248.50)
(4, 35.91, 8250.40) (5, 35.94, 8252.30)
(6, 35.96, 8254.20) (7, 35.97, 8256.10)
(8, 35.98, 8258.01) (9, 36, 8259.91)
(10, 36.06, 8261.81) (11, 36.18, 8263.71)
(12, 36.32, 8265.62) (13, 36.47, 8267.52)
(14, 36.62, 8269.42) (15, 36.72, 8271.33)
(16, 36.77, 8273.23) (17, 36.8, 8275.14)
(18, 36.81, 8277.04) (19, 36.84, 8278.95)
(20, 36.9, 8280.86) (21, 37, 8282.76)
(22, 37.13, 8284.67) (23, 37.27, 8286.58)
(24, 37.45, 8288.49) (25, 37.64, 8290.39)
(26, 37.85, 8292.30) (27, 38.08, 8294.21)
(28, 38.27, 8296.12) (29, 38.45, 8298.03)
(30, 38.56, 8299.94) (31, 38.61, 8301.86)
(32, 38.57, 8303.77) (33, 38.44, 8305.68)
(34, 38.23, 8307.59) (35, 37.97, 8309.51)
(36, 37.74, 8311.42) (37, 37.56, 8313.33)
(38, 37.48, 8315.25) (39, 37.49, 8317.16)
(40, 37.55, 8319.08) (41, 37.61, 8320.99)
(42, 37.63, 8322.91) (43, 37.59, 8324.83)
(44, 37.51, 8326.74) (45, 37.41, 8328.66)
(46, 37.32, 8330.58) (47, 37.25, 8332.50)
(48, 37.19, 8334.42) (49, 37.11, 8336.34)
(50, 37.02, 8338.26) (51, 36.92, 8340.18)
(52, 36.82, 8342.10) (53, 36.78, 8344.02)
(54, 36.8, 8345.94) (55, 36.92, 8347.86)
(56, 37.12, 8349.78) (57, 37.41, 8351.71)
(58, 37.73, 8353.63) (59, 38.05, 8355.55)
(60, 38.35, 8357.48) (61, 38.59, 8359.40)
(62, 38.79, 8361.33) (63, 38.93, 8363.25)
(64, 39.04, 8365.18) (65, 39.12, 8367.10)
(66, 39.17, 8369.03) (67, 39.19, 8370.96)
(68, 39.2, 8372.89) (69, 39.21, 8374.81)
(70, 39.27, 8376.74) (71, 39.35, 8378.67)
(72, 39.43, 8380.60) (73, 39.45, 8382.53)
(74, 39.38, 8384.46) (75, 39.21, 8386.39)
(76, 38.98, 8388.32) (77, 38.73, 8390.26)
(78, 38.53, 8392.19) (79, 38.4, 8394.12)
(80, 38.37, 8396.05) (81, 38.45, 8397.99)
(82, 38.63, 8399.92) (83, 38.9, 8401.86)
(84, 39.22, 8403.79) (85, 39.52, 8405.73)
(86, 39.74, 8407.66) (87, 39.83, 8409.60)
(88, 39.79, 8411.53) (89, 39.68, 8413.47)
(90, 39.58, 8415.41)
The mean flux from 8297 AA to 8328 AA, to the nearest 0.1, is 37.9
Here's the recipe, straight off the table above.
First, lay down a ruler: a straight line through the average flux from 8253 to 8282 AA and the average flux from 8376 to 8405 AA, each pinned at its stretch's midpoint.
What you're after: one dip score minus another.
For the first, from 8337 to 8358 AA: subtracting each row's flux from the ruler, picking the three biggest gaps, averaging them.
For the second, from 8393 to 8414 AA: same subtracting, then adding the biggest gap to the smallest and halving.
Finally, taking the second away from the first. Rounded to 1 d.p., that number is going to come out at 1.1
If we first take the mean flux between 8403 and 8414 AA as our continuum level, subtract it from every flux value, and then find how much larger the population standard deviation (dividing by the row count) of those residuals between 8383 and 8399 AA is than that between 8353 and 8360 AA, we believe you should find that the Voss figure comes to 0.0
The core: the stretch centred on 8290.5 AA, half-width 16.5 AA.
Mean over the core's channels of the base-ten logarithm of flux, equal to 1.58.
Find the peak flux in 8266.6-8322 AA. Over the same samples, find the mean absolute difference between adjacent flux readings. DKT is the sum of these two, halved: 19.4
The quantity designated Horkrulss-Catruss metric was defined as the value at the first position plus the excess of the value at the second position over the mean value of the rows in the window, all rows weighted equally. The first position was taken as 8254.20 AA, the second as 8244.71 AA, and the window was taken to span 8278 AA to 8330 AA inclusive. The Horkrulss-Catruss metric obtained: 34.1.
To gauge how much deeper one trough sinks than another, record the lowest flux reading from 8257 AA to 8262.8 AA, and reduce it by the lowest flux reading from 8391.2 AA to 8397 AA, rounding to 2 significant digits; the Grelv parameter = -2.4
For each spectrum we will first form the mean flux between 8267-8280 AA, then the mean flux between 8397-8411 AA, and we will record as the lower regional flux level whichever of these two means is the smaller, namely 36.7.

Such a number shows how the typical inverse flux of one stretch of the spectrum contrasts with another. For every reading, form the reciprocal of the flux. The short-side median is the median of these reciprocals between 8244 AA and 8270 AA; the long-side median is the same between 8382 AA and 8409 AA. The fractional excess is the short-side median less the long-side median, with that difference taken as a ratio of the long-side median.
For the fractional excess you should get 0.08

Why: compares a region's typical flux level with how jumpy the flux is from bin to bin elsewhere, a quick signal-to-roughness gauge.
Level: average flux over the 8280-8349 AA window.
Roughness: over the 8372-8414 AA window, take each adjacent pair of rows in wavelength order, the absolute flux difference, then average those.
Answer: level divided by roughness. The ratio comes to 268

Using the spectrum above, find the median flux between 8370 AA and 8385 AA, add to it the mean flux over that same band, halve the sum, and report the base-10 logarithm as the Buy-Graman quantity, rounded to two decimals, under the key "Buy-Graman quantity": 1.59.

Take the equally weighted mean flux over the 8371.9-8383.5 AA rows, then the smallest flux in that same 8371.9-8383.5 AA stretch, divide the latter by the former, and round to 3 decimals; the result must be 0.997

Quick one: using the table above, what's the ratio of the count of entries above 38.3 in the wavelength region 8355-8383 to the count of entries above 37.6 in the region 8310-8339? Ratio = 4.7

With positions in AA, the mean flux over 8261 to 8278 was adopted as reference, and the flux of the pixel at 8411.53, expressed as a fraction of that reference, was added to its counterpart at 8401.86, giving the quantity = 2.15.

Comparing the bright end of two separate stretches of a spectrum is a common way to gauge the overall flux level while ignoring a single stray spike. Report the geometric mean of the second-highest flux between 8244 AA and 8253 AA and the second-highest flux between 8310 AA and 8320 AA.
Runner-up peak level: 36.7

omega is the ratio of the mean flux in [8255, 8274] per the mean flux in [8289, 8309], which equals 0.95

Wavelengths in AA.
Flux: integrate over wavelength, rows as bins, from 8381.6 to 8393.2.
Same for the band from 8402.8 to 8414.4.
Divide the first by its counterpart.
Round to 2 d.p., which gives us 0.98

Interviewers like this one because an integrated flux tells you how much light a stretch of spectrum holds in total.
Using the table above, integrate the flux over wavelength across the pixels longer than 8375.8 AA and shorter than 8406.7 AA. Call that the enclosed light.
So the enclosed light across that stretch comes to 1205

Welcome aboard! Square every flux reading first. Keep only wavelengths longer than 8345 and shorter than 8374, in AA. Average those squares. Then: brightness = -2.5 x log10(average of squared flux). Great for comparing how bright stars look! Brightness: -7.92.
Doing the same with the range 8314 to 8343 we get -7.86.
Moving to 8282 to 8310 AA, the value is -7.90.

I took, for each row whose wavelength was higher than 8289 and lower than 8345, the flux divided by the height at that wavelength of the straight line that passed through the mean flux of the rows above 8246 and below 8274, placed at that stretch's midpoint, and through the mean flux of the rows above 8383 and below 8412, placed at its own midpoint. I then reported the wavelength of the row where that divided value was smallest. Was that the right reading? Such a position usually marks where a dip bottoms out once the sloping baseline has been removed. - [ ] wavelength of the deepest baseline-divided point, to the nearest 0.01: 8344.02 AA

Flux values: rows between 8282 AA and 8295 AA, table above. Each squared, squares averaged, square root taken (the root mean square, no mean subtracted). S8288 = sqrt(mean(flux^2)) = 37.5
